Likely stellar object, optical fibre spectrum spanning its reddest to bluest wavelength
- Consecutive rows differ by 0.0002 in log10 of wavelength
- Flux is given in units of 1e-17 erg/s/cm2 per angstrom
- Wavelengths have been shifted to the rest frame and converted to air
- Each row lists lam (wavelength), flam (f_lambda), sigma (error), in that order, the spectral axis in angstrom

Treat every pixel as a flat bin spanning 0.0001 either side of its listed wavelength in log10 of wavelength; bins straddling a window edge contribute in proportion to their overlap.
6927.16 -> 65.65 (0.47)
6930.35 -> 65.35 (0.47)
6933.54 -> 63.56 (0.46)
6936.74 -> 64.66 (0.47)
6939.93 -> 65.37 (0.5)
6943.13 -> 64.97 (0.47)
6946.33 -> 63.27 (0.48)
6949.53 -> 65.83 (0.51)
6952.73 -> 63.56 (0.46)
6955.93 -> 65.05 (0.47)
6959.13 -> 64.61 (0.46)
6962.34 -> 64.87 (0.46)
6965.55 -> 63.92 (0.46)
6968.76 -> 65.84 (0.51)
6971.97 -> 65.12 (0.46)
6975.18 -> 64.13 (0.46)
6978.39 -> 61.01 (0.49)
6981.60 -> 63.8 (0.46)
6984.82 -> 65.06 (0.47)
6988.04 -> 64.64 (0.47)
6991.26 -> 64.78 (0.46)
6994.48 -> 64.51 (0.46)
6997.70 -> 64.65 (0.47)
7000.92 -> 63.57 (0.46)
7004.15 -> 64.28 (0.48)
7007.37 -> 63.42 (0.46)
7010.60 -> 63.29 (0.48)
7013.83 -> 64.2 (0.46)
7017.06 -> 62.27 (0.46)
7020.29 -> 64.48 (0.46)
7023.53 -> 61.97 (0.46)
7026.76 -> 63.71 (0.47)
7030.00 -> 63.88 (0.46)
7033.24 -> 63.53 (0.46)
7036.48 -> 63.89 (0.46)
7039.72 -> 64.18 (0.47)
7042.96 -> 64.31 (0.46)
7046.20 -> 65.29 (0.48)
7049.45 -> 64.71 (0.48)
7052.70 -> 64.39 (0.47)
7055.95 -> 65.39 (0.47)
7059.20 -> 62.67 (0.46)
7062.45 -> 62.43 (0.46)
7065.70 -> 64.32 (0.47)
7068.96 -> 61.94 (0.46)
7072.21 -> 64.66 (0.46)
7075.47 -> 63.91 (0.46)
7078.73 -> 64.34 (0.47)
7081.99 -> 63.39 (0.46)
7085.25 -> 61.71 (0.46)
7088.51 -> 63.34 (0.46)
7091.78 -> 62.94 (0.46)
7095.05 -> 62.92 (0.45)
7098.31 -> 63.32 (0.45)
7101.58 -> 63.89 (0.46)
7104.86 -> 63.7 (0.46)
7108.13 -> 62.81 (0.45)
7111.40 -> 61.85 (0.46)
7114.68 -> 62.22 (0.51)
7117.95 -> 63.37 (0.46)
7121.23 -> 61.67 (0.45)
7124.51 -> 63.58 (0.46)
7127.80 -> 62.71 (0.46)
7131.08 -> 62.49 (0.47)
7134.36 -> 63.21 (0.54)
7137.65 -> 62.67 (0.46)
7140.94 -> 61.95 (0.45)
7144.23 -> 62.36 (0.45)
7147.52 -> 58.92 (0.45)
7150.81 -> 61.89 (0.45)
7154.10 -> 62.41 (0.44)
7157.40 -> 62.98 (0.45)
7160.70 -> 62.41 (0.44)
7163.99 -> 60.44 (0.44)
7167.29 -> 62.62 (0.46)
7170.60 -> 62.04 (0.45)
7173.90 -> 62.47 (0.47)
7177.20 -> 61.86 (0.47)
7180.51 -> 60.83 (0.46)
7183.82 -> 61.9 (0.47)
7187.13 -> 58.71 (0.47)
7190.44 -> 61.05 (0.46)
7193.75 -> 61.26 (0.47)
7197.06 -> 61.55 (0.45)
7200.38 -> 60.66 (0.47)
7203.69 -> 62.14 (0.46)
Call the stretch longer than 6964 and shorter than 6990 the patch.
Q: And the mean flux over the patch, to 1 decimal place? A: 64.2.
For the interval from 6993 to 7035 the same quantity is 63.7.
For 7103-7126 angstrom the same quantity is 62.7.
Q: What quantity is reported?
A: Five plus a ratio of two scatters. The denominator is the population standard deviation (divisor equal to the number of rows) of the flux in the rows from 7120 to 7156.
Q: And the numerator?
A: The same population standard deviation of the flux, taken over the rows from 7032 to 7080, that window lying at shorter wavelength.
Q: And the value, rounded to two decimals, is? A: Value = 5.83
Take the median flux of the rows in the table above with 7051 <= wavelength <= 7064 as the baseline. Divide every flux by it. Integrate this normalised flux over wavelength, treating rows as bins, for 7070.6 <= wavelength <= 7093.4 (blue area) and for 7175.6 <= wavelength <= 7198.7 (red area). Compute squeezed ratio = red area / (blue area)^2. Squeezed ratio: 0.0428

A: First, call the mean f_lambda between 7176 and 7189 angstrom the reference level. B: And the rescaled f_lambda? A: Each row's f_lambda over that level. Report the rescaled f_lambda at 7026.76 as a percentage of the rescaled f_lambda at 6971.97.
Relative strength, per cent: 97.8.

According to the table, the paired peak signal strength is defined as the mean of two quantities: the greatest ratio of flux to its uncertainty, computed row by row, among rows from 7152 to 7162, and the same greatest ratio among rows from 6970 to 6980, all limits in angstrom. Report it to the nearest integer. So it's 142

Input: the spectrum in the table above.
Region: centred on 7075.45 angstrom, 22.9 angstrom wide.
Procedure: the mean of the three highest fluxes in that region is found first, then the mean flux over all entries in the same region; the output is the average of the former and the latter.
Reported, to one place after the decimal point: 64.0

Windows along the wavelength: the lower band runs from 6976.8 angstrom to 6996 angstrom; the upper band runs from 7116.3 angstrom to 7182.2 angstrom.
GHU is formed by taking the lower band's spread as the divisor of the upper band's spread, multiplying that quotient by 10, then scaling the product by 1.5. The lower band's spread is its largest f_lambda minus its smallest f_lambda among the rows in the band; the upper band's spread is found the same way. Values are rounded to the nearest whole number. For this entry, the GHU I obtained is 17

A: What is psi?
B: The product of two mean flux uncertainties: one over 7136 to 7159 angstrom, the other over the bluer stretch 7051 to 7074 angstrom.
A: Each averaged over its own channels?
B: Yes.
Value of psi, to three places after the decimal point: 0.209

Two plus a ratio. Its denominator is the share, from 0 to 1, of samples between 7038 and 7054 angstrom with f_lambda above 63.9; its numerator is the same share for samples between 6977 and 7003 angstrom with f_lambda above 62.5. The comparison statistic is 2.9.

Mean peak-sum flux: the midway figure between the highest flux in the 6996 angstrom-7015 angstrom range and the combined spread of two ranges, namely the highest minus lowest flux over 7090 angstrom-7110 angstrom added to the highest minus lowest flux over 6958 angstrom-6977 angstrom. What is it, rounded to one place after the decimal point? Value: 33.8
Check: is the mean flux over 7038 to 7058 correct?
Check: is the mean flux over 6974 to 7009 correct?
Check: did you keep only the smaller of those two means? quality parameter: 64.0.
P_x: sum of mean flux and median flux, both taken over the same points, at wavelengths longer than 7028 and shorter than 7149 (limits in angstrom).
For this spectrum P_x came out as 127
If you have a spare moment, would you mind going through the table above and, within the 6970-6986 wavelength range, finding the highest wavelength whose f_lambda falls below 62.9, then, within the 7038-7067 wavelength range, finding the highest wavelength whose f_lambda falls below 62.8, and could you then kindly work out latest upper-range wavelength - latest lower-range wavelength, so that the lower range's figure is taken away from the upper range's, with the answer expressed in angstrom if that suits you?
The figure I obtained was 84.1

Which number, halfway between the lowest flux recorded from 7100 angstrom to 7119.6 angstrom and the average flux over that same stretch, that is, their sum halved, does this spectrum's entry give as 62.4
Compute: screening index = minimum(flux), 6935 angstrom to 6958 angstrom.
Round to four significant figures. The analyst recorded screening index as 63.27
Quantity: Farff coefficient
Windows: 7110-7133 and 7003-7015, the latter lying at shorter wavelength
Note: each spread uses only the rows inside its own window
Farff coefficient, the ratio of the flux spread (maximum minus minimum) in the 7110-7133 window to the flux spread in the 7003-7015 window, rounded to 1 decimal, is 1.9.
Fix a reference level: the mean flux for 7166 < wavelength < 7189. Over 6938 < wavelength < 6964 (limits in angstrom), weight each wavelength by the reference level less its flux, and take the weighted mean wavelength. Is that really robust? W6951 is 6951.0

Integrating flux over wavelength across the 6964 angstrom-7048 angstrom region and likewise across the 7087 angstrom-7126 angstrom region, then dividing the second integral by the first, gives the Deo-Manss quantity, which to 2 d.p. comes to 0.46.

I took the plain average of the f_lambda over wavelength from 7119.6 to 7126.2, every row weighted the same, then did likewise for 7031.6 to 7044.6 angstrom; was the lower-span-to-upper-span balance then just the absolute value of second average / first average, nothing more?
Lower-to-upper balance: 1.02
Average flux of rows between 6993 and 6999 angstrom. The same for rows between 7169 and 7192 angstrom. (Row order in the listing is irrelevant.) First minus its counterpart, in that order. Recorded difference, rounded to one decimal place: 3.3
